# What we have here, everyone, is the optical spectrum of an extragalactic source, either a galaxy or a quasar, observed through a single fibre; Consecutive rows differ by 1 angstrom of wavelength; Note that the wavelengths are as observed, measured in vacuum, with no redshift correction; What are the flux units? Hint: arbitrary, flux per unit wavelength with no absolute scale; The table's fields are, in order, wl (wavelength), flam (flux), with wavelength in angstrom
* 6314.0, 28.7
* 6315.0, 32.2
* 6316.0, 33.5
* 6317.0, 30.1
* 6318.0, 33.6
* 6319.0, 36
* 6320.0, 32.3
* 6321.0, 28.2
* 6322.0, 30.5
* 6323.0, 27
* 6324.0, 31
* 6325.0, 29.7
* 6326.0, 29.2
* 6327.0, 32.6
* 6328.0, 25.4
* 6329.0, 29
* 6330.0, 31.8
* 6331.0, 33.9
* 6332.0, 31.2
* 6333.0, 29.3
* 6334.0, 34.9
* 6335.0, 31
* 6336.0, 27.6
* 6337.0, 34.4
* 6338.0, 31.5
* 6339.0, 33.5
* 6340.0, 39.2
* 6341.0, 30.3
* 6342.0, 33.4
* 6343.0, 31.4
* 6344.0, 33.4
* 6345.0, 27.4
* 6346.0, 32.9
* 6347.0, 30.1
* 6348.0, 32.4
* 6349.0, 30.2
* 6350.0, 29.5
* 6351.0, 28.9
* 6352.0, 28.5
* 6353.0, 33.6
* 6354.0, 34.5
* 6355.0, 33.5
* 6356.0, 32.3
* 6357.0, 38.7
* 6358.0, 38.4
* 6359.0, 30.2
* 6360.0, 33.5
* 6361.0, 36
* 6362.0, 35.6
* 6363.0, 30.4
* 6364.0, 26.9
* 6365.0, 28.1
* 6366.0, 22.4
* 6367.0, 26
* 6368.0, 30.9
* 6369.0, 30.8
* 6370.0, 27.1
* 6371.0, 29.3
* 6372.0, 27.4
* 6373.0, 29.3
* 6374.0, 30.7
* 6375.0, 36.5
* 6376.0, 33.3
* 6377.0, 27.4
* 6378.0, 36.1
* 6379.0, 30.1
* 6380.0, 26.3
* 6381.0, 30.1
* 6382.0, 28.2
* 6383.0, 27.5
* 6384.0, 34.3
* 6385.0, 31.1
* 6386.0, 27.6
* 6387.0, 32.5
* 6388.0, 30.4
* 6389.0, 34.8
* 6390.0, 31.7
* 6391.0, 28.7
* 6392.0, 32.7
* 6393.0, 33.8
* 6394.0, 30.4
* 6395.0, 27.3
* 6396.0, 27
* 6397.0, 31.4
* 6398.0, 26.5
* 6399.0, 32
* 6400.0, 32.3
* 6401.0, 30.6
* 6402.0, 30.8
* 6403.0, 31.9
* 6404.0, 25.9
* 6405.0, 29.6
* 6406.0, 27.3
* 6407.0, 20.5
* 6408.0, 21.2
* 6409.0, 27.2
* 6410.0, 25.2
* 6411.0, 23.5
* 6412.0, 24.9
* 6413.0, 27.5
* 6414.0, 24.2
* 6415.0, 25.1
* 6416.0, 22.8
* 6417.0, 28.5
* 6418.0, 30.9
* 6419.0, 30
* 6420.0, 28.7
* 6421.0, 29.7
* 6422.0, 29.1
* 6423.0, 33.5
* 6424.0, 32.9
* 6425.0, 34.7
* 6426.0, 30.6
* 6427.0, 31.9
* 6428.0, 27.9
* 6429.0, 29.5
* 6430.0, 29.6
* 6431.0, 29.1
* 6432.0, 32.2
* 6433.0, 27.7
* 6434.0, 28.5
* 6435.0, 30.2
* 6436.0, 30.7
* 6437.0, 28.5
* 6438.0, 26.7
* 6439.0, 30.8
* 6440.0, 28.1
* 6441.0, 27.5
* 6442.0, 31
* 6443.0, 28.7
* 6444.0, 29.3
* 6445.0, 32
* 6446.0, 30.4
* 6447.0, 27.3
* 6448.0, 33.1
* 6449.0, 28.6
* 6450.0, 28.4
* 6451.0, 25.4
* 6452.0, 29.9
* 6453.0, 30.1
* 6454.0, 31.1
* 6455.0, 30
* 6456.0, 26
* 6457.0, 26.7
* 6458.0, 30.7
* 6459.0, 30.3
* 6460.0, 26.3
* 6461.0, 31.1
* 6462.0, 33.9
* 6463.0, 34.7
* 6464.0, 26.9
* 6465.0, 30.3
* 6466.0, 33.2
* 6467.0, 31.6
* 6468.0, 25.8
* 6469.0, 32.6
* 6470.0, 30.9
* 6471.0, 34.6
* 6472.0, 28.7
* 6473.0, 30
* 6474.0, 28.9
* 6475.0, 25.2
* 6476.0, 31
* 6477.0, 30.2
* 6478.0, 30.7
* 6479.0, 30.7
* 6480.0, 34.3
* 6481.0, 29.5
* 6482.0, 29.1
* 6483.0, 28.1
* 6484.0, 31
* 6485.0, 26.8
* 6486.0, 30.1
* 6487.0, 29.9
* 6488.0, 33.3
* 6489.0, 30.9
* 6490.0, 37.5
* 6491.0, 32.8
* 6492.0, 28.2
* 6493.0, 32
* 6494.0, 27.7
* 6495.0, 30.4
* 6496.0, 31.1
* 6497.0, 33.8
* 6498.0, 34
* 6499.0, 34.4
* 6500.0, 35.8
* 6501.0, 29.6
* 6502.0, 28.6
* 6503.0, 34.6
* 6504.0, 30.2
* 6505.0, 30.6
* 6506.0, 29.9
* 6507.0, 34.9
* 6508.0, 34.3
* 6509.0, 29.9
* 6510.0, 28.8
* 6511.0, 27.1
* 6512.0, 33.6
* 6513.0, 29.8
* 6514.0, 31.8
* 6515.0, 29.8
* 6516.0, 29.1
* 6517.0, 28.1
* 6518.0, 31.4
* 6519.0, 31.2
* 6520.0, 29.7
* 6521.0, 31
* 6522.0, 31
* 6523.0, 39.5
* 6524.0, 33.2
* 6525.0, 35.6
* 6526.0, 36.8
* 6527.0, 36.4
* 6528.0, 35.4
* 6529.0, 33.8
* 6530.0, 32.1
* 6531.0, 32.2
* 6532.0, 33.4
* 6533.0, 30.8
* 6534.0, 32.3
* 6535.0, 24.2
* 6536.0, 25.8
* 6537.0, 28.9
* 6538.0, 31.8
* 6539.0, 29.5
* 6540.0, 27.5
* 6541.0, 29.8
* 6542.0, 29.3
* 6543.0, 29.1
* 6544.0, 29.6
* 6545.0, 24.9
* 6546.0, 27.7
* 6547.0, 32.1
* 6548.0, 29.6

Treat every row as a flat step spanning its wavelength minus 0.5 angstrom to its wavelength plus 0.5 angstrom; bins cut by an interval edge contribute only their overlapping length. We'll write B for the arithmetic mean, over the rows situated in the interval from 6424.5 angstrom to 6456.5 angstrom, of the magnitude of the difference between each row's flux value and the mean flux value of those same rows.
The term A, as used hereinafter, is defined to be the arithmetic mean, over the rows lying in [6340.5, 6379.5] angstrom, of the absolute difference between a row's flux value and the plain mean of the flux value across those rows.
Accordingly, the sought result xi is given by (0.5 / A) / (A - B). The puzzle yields 0.1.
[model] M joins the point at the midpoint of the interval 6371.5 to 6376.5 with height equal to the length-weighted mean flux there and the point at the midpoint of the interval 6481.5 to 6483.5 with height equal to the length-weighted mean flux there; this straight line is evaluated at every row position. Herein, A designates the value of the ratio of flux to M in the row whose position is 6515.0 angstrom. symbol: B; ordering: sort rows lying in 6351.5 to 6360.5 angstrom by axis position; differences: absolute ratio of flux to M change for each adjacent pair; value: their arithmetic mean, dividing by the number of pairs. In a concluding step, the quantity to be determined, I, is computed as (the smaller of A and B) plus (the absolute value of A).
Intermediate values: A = 1.074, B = 0.103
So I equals 1.18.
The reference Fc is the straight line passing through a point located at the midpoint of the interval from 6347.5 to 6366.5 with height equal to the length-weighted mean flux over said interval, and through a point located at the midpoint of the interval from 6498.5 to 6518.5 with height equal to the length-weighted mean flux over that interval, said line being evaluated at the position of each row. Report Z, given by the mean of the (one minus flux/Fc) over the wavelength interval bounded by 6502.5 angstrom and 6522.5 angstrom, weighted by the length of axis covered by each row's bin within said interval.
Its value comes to 0.008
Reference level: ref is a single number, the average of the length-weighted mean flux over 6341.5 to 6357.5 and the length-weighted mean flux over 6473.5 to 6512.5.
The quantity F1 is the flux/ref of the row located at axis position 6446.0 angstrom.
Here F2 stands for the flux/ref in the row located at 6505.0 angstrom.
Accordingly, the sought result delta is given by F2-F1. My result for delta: 0.01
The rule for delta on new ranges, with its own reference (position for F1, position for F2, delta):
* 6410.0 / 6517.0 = 0.09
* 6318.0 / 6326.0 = -0.14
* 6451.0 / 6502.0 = 0.10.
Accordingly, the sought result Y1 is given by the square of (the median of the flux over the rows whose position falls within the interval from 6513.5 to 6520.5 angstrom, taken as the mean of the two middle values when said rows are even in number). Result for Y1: 888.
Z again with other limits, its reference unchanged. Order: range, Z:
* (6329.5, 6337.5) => 0.003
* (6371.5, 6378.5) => 0.005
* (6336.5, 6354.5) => -0.004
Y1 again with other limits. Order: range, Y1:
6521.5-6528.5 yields 1267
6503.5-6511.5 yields 903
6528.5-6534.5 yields 1040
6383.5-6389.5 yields 1011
